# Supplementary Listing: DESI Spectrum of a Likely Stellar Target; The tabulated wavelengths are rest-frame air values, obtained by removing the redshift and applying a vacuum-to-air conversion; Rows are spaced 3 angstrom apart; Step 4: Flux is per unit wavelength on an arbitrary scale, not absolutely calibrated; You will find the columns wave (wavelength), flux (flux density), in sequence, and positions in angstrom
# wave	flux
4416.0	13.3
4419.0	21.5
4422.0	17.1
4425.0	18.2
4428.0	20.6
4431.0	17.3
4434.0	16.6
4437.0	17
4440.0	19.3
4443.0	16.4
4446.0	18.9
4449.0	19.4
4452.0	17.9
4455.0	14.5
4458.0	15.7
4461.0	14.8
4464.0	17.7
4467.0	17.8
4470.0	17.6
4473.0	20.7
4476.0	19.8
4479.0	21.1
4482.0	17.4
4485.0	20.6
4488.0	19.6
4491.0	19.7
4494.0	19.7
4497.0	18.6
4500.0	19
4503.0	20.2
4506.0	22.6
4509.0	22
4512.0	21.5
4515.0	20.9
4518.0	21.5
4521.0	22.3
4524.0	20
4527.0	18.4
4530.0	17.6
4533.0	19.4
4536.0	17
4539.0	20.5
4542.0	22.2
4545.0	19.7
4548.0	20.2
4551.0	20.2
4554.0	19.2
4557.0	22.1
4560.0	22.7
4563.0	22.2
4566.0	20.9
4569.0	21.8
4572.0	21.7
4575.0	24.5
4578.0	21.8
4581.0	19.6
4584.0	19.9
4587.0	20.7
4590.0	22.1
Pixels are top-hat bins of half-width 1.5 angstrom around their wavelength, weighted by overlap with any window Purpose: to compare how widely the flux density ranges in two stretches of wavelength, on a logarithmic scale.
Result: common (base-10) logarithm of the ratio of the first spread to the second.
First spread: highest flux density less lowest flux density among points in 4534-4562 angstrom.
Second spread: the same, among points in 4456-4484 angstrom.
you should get -0.04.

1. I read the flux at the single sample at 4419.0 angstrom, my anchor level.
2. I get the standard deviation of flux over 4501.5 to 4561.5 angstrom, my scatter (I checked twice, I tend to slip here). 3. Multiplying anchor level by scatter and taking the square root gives 5.9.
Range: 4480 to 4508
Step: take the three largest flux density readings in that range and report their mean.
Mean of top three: 21.1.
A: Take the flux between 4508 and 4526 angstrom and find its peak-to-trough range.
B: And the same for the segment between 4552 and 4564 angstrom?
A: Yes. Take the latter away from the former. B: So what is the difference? -1.2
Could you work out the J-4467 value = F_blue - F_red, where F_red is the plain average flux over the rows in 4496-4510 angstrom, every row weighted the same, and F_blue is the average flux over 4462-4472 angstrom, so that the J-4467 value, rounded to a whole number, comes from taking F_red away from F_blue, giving -3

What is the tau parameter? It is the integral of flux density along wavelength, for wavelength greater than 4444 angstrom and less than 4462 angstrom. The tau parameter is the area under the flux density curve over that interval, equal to 304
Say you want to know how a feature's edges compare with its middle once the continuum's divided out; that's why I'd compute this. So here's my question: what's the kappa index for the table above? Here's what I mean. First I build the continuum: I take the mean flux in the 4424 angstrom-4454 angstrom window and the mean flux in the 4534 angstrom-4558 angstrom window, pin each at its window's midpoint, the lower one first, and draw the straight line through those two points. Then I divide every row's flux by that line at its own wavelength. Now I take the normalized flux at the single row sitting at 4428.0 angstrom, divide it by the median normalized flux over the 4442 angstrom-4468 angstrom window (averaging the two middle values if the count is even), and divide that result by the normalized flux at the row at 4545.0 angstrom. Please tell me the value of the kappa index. 1.23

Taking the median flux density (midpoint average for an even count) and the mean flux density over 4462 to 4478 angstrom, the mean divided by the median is 1.05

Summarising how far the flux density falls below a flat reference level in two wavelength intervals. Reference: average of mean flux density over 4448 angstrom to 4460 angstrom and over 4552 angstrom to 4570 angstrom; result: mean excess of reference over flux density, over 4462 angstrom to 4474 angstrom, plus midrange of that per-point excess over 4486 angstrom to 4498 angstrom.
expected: 0.8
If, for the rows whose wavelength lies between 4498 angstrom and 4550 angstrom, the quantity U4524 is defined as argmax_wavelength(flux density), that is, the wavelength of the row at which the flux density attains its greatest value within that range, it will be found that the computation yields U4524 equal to 4506.0 angstrom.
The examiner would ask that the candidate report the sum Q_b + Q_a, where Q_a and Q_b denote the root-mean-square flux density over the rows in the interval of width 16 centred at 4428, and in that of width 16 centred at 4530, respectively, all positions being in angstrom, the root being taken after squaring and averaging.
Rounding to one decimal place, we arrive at 36.5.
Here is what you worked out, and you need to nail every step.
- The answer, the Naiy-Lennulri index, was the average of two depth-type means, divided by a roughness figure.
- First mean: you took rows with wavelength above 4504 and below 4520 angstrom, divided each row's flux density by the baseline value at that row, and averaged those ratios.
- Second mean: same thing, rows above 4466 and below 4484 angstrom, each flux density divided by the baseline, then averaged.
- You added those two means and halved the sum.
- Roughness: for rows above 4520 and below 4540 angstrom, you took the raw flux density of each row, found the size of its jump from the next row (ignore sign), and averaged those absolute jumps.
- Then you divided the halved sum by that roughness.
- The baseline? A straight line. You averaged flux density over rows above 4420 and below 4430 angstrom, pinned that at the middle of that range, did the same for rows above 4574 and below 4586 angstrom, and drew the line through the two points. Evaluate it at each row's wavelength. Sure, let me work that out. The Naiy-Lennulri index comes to 0.50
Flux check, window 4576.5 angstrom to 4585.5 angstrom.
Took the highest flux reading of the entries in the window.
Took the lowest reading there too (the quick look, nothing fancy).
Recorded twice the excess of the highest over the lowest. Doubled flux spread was 4.4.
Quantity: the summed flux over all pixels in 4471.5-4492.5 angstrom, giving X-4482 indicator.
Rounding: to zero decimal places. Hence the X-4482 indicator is 139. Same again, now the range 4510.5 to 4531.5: 142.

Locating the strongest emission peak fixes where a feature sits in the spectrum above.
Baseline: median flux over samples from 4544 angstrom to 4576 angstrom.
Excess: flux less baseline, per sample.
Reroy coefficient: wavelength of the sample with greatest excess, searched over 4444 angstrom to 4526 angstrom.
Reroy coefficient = 4506.0 angstrom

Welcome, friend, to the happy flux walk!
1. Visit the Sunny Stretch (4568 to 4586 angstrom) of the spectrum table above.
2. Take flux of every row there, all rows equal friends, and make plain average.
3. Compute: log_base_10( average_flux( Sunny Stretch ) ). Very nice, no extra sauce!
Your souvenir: 1.33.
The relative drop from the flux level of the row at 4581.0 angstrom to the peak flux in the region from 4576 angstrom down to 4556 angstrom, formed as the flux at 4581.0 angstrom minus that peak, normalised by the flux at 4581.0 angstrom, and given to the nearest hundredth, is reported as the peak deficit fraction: -0.25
